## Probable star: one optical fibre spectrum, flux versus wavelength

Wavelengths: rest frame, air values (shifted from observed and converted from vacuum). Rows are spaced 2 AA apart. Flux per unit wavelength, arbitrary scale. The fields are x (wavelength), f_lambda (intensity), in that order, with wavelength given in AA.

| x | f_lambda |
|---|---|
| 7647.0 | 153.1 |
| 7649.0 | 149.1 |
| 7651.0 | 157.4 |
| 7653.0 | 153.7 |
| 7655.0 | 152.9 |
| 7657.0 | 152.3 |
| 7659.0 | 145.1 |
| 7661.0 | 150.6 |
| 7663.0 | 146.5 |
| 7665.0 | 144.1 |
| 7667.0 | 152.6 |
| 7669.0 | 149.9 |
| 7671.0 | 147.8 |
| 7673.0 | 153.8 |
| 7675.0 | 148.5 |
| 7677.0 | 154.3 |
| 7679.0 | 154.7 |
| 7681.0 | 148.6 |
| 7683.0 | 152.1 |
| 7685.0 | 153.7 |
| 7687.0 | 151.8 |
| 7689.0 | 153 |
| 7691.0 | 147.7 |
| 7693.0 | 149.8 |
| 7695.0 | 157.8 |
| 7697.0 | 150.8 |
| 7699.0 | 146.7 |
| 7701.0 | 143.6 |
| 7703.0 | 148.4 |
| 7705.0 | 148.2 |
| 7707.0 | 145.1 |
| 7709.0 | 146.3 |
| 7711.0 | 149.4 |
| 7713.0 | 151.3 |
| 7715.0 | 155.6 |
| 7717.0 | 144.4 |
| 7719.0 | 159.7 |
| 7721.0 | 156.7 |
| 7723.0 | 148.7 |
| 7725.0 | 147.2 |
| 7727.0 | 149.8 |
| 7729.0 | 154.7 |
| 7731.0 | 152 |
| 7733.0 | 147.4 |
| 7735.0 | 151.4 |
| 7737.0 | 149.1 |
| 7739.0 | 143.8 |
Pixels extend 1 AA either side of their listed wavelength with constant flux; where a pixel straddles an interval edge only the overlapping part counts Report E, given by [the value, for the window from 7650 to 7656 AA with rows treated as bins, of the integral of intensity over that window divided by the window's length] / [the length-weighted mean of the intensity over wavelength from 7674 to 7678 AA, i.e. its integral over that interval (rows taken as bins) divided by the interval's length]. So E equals 1.02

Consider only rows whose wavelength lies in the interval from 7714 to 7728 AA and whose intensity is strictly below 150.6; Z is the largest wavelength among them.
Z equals 7727.0 AA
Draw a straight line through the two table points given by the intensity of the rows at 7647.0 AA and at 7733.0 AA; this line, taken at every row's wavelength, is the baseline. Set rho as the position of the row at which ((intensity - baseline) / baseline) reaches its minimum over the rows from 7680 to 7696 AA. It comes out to 7691.0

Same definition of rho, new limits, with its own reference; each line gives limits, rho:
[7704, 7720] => 7717.0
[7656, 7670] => 7665.0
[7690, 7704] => 7701.0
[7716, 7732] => 7717.0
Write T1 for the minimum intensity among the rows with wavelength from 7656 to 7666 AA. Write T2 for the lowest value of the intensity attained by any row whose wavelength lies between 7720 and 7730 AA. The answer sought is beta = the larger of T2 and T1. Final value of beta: 147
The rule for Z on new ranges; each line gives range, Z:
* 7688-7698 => 7693.0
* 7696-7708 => 7707.0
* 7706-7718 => 7717.0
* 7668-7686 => 7681.0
